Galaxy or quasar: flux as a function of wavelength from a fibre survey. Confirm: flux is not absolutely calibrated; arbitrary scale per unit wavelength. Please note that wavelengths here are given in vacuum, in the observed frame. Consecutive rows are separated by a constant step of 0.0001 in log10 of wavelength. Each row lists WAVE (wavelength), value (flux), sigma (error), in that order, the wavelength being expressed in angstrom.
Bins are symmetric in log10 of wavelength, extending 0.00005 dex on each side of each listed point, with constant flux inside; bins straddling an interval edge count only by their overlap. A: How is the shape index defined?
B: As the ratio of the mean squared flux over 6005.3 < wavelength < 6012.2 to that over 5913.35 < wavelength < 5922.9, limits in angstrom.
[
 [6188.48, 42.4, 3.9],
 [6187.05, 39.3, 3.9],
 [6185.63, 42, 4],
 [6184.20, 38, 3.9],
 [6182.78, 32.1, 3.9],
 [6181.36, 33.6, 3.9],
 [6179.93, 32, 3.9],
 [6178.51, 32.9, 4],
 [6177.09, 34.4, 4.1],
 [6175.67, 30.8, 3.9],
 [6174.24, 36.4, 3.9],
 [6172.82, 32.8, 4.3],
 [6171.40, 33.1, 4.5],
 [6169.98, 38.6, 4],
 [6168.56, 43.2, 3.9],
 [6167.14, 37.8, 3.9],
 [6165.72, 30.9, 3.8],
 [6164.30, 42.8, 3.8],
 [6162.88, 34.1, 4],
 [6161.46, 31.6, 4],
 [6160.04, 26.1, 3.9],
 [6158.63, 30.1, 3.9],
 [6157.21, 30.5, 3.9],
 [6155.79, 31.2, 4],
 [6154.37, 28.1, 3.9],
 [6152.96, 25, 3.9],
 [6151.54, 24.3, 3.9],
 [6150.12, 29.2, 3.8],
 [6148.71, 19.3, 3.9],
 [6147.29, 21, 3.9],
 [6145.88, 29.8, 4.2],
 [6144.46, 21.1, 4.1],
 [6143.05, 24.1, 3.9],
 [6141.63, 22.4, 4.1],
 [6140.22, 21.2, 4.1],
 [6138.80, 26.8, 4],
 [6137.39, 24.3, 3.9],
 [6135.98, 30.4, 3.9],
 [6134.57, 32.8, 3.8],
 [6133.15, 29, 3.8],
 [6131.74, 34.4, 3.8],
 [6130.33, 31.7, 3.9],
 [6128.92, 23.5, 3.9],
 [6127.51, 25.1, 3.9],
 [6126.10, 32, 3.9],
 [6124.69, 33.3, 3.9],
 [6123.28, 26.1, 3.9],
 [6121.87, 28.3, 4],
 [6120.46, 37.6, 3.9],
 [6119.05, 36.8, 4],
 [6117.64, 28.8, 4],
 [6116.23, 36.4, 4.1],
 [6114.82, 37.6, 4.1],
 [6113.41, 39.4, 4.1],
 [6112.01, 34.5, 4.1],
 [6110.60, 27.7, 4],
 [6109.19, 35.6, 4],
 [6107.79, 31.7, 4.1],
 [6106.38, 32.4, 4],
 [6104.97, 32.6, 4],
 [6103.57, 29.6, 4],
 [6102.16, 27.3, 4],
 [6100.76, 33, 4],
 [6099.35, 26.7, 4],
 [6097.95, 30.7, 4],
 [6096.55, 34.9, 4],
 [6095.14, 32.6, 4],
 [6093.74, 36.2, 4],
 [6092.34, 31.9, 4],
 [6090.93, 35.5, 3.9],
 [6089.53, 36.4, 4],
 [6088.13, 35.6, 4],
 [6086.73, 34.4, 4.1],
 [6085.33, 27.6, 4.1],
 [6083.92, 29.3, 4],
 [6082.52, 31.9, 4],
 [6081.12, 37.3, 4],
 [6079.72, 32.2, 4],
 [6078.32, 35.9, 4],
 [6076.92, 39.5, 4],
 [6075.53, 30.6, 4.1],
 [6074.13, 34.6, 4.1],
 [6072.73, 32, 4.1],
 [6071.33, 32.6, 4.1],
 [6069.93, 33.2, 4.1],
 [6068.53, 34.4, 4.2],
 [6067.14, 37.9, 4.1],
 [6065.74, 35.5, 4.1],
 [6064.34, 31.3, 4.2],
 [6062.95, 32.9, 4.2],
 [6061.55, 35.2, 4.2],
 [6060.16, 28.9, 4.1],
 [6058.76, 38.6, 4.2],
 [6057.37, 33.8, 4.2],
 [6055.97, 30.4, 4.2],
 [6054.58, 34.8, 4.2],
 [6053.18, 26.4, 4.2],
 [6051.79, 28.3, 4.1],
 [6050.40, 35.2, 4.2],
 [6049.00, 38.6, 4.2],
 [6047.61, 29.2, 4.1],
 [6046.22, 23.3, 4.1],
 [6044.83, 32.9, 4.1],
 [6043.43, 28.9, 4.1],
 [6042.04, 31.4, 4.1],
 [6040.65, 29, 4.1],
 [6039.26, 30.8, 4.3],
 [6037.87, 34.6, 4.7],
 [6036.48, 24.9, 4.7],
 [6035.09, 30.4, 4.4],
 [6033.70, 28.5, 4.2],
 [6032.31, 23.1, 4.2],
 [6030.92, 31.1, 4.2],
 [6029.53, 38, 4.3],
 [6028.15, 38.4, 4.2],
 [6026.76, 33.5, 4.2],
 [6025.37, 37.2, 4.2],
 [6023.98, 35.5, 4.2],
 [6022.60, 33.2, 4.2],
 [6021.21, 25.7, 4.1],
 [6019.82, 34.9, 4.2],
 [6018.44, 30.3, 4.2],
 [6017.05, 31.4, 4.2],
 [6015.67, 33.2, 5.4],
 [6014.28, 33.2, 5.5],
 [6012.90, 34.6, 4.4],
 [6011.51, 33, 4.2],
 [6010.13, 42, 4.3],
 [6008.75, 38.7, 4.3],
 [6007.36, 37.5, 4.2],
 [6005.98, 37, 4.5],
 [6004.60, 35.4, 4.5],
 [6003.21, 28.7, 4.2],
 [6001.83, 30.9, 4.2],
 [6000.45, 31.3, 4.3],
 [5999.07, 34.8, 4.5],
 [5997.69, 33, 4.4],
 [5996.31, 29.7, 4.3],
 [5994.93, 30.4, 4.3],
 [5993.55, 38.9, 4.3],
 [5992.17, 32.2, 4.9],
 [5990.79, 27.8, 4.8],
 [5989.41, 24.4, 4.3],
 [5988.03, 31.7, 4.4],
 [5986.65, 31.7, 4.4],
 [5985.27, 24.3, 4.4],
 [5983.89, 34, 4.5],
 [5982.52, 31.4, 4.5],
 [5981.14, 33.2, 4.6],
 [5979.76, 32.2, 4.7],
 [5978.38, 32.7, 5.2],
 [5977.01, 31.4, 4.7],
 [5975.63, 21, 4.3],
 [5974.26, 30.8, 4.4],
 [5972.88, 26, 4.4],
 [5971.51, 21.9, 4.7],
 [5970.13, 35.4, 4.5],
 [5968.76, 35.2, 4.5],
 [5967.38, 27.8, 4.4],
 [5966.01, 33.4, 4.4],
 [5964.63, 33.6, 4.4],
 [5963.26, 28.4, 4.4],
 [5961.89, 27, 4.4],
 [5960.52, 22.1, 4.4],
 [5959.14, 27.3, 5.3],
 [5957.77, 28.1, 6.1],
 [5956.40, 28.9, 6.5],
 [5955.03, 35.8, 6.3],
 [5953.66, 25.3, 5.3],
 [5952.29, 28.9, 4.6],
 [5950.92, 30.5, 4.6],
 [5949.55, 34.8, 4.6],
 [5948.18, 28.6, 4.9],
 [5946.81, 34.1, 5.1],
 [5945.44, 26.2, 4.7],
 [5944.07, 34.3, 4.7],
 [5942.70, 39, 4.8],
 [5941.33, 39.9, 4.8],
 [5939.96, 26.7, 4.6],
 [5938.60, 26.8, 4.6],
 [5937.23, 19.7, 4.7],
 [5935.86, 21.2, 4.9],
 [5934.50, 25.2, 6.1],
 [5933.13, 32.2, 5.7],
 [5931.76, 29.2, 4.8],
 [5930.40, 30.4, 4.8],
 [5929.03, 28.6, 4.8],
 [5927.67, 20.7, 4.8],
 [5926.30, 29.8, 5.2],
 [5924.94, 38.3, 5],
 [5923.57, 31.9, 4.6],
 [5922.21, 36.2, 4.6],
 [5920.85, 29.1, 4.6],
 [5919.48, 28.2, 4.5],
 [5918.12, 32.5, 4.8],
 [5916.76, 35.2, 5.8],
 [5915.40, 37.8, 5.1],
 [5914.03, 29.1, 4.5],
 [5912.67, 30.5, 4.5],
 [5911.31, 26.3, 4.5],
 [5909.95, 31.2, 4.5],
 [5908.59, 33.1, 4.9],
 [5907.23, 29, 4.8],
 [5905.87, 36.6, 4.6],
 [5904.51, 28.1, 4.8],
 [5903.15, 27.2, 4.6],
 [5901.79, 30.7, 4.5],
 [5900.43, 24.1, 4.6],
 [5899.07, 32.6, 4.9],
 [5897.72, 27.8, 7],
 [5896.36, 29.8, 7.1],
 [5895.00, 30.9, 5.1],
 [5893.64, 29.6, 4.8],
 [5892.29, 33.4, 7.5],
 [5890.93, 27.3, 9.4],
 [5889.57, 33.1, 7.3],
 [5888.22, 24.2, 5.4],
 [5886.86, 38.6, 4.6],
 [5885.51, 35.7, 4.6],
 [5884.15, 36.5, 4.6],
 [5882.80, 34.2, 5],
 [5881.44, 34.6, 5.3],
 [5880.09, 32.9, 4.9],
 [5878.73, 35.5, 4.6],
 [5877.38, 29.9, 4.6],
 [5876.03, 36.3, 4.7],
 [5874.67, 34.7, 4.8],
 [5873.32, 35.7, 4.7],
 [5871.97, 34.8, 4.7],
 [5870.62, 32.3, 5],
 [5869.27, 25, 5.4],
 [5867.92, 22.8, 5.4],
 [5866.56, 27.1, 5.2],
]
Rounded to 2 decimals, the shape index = 1.33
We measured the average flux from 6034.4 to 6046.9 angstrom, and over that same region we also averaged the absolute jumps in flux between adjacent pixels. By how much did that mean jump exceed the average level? -24.7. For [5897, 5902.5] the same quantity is -22.2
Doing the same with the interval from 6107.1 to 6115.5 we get -29.4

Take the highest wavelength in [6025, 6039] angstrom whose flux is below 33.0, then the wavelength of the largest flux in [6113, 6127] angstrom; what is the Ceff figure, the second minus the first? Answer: 76.9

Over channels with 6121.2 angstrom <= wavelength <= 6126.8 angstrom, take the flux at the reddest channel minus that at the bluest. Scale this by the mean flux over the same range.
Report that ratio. 0.12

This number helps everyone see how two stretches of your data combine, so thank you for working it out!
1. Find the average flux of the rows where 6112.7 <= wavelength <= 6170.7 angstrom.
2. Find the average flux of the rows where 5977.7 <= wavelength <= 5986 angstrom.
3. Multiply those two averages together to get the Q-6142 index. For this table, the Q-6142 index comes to 944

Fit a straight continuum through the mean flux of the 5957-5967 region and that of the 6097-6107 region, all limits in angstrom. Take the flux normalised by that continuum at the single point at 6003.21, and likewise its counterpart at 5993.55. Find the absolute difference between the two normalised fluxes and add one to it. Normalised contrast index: 1.36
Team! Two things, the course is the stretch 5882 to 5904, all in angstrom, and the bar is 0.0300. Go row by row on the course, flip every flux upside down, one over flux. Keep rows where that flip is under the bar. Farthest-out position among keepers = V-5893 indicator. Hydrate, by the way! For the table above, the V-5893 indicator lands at 5892.29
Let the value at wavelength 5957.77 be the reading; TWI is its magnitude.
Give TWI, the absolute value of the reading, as 28.1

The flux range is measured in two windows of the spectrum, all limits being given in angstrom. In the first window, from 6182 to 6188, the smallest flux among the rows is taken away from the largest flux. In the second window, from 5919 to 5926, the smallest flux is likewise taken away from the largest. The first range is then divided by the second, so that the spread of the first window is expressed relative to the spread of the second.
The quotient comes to 1.0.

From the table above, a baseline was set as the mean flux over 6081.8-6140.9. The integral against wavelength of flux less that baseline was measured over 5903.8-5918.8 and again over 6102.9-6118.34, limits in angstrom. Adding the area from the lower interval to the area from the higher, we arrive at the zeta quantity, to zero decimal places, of 31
